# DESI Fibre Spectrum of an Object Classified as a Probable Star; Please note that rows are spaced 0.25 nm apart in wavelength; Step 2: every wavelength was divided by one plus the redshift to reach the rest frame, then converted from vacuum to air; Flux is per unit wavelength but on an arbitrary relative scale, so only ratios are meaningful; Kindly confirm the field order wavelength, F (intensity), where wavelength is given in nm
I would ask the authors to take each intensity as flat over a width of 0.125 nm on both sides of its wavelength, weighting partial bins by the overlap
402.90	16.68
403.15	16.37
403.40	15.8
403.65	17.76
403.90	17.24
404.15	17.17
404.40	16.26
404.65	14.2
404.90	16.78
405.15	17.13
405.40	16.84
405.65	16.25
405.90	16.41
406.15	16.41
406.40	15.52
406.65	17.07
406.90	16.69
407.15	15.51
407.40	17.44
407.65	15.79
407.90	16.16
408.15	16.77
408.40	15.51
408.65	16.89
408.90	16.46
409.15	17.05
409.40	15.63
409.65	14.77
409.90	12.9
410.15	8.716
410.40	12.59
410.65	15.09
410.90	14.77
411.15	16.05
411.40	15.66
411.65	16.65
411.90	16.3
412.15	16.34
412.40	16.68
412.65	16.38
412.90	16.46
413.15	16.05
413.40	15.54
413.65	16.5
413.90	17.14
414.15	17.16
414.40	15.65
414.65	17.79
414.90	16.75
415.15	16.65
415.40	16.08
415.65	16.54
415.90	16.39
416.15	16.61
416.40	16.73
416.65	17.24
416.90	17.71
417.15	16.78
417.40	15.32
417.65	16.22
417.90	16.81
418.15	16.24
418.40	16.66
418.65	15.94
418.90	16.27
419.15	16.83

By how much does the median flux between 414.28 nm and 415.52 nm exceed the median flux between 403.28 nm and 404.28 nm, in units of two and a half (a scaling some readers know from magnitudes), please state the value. -0.2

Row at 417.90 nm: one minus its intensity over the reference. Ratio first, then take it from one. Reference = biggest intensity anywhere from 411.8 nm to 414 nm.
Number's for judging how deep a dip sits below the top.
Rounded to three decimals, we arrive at 0.019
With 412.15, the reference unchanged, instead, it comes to 0.047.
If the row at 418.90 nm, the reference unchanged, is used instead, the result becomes 0.051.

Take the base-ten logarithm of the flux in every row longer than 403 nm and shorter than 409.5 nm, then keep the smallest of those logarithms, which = 1.152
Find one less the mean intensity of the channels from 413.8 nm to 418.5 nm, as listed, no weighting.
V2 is -15.7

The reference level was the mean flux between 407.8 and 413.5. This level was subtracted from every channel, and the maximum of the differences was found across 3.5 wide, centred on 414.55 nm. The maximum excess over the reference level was 2.34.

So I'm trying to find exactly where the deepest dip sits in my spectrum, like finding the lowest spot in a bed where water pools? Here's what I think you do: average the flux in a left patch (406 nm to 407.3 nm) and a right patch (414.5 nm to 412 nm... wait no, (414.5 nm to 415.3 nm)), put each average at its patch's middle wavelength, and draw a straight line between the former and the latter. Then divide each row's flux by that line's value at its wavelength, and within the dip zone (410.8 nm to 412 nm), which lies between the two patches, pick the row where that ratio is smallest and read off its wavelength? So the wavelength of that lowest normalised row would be 410.90 nm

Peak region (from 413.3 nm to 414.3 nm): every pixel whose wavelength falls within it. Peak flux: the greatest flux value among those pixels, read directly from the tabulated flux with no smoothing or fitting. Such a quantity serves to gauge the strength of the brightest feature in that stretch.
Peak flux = 17.16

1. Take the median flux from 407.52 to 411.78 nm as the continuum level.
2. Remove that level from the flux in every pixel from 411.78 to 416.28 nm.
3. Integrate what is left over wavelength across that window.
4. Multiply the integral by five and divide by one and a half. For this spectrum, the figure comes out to 13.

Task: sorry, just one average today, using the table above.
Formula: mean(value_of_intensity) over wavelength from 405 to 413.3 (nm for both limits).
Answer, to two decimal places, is 15.79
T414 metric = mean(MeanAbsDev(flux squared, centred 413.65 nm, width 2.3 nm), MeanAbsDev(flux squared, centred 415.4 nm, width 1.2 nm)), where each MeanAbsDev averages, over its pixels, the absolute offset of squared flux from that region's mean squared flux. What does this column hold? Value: 13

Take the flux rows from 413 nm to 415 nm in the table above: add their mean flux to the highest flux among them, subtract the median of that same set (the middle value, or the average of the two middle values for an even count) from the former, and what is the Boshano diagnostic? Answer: 17.7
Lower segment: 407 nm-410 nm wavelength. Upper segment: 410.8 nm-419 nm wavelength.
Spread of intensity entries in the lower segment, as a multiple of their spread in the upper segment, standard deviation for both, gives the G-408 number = 1.9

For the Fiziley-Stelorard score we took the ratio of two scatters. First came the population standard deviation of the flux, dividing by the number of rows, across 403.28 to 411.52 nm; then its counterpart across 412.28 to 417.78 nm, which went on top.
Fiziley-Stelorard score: 0.36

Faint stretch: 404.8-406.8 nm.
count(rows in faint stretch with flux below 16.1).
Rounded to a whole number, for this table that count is 1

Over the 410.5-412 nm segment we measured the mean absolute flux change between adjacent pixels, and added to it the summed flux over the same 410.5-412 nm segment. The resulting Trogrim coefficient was 95.2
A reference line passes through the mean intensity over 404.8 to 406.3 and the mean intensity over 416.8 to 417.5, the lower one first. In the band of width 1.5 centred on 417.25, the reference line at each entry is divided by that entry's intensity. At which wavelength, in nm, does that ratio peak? 417.40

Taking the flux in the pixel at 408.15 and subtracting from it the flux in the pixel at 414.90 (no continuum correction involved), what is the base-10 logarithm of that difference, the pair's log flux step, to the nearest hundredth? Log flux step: -1.70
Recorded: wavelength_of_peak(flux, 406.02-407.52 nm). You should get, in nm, 407.40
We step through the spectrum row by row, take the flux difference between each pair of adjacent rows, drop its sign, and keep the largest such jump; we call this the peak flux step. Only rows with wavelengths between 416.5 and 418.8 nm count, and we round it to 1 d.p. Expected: 1.5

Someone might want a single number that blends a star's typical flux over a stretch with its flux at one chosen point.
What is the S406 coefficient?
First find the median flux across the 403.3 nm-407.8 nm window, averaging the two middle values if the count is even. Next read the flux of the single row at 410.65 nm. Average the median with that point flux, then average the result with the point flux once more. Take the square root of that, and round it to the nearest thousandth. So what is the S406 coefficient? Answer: 3.931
